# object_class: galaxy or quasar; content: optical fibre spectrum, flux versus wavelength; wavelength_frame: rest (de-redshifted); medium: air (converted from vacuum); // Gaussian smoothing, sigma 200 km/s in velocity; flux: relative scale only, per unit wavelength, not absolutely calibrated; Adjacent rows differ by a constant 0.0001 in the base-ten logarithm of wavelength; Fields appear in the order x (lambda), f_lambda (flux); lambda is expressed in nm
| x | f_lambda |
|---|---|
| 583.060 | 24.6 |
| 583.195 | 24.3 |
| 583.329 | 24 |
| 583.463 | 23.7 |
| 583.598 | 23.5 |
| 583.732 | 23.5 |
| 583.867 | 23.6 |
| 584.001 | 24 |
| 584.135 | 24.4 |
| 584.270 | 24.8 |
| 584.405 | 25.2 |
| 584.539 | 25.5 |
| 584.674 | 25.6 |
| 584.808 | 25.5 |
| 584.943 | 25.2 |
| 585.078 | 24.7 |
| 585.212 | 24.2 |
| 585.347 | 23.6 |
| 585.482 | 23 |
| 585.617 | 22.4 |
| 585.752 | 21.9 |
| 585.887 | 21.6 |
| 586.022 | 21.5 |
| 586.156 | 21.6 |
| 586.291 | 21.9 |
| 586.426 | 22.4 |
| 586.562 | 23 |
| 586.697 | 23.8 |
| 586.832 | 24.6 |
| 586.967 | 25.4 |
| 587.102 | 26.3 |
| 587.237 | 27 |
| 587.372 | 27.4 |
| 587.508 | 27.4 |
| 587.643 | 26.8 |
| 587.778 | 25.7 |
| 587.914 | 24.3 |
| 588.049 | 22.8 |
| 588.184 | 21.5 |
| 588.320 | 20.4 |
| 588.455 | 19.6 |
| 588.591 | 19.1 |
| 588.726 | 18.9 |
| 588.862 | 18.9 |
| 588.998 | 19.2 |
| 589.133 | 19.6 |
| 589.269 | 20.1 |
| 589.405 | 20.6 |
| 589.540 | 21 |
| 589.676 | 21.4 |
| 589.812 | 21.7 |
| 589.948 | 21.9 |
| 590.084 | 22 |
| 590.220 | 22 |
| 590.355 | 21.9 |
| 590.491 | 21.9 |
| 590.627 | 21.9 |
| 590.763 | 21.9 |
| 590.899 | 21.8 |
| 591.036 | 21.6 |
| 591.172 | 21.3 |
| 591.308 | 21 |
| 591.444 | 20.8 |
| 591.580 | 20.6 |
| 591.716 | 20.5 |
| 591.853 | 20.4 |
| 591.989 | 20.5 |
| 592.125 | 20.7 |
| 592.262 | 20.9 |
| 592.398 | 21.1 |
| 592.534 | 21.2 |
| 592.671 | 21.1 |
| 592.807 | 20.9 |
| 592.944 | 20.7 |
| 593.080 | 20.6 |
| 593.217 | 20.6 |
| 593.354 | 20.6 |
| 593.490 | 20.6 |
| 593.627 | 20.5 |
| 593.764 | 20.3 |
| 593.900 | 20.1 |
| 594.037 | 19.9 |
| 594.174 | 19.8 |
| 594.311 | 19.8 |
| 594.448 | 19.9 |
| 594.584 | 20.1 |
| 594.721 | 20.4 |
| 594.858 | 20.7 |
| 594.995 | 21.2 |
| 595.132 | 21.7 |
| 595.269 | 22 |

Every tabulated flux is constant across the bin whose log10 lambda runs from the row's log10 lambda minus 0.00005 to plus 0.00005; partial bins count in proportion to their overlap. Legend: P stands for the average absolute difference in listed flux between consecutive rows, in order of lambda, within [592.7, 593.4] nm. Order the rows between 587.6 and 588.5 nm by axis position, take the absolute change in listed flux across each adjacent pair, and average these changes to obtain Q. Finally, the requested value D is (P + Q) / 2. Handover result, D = 0.64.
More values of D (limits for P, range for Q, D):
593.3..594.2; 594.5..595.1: 0.25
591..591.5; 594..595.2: 0.26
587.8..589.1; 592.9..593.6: 0.37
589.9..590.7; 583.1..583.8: 0.12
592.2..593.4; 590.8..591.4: 0.19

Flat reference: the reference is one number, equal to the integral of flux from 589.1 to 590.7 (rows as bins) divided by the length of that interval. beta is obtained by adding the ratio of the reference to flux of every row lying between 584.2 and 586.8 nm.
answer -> 17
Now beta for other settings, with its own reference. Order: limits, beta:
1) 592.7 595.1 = 18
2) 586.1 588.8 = 18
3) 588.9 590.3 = 10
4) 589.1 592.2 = 23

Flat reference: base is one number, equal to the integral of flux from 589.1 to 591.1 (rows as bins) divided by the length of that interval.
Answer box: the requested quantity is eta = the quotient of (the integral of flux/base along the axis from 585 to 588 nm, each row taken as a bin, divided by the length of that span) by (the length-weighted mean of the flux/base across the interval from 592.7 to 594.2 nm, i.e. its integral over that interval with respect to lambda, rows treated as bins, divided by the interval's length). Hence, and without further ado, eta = 1.18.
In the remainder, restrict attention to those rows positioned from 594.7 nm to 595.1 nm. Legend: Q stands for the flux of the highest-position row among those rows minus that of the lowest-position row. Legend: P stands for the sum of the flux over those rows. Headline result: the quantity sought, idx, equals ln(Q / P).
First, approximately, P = 62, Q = 0.80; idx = -4.36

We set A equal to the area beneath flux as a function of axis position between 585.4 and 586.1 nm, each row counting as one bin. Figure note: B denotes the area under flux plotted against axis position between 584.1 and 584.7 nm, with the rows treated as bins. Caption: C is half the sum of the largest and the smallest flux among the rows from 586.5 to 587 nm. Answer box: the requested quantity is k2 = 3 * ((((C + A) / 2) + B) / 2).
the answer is 52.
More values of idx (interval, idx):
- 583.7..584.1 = -4.96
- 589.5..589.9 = -4.52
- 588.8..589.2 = -4.41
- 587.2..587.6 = -5.32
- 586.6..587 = -3.83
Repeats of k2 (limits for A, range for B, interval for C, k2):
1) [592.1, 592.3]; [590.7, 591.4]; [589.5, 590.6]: 42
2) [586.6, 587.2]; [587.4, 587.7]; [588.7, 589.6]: 38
